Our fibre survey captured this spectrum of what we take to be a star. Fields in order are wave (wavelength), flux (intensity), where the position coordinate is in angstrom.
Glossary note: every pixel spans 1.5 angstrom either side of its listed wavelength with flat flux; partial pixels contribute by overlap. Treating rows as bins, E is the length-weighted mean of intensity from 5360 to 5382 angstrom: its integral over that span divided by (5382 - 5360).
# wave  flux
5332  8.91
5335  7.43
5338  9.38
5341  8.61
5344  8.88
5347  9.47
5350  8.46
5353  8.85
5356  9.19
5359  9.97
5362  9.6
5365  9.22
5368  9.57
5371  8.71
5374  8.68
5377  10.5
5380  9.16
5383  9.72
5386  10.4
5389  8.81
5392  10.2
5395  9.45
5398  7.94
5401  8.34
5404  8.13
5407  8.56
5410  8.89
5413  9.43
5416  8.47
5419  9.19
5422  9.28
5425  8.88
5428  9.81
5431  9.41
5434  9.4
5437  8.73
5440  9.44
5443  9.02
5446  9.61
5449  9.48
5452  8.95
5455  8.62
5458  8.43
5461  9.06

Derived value 9.37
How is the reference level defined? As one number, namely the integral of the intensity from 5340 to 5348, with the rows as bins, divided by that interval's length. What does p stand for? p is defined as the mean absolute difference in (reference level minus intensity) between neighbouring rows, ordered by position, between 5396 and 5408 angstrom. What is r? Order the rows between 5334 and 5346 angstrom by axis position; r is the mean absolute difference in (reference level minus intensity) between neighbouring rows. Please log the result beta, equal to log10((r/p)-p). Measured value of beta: 0.4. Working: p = 0.35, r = 1.00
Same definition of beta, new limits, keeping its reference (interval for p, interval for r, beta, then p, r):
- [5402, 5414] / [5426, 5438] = -0.4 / 0.43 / 0.36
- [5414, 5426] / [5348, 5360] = -0.1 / 0.40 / 0.50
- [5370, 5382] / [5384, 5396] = -1.0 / 1.06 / 1.24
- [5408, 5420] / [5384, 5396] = 0.0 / 0.74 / 1.24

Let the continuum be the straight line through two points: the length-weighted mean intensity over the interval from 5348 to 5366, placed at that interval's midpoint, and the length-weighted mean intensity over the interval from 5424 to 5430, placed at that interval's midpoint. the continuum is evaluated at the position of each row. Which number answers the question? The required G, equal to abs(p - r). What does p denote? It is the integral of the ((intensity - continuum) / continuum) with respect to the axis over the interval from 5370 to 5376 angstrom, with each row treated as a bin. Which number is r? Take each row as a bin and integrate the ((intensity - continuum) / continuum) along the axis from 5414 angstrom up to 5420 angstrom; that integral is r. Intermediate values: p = -0.27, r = -0.3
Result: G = 0.1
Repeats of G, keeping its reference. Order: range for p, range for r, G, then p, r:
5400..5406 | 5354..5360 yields 0.9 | -0.69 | 0.2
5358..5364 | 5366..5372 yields 0.4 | 0.32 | 0.0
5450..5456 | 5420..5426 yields 0.2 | -0.38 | -0.2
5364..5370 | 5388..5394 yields 0.1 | 0.07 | 0.2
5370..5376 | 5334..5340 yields 0.2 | -0.27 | -0.4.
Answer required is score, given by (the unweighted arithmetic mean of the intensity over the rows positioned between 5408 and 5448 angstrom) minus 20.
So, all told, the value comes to -10.8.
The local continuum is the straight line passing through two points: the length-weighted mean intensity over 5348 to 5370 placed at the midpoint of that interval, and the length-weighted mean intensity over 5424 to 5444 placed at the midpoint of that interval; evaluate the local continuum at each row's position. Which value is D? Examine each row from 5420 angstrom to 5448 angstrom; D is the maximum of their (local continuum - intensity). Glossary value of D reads 0.5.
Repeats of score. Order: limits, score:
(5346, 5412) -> -10.8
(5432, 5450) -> -10.7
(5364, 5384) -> -10.6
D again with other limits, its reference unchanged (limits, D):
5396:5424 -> 1.3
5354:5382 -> 0.6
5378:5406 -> 1.3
